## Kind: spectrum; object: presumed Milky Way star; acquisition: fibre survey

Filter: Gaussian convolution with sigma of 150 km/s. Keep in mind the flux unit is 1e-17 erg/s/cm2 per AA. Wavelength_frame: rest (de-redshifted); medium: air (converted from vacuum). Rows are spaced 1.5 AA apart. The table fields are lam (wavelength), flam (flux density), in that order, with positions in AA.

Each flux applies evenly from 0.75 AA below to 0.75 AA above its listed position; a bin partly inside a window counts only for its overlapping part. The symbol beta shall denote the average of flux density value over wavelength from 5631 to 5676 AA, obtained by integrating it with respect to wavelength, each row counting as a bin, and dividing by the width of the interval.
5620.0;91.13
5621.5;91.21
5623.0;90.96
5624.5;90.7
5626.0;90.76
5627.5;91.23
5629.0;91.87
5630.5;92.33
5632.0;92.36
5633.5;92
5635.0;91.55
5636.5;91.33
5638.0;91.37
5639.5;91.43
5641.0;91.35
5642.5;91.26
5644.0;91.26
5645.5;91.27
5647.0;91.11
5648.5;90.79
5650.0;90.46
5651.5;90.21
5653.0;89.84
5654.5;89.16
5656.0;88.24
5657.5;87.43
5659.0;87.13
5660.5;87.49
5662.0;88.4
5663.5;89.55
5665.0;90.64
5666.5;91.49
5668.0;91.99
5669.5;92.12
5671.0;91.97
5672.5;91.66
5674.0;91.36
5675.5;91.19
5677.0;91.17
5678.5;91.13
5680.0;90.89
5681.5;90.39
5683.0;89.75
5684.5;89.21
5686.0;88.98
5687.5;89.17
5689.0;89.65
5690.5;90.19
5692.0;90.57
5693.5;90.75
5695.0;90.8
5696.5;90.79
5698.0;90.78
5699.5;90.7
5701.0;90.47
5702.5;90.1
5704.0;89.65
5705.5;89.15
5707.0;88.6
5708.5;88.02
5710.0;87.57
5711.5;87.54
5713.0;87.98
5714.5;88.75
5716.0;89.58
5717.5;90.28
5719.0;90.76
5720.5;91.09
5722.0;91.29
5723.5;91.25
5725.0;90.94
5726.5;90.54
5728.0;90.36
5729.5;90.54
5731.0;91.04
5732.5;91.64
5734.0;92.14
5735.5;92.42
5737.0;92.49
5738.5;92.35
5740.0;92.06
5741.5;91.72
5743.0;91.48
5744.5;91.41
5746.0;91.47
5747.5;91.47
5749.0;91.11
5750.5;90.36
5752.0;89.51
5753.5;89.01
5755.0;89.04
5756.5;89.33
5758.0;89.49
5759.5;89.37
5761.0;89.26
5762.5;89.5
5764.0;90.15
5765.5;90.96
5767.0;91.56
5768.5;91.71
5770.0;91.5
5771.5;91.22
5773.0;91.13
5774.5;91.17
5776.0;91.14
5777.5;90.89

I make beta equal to 90.6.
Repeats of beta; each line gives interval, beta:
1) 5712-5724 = 90.0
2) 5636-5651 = 91.1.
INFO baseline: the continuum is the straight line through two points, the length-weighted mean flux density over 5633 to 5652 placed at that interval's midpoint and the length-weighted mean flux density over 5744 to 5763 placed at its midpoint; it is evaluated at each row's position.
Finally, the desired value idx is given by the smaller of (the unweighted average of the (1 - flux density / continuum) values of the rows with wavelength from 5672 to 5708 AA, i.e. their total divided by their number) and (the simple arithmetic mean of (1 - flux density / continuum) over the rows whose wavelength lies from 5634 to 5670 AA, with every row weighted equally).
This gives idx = 0.0043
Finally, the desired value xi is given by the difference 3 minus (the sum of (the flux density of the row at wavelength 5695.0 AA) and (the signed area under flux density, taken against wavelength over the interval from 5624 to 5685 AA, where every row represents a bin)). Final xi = -5618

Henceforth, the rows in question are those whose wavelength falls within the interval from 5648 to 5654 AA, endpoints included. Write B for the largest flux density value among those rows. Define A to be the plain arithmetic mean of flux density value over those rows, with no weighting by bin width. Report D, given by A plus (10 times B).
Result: 998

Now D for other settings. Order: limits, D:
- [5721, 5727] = 1004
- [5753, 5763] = 984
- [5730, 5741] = 1017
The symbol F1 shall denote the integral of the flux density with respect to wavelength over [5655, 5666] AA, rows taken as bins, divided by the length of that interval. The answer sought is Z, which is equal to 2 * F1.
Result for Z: 177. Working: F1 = 88.5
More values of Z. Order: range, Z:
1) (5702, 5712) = 177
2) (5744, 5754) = 181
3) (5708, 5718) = 177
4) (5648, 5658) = 179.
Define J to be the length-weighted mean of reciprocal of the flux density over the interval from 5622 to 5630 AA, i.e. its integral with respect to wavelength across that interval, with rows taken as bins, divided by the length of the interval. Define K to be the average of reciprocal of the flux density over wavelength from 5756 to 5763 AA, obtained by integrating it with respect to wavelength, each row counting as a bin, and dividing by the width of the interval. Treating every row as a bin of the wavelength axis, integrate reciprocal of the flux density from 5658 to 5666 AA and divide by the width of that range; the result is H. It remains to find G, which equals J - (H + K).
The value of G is -0.0115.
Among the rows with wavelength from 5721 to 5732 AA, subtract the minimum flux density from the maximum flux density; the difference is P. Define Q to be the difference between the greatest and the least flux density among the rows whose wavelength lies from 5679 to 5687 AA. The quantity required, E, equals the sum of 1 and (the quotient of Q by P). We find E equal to 3.1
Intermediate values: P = 0.93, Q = 1.9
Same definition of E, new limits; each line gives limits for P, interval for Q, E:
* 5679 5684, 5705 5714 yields 2.4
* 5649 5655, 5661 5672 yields 3.9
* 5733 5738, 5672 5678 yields 2.4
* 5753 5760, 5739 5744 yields 2.2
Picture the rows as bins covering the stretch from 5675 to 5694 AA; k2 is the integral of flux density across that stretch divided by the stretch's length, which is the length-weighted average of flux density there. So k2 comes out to 90.2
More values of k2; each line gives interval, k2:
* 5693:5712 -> 89.6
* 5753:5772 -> 90.2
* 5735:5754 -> 91.3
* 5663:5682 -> 91.2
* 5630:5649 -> 91.5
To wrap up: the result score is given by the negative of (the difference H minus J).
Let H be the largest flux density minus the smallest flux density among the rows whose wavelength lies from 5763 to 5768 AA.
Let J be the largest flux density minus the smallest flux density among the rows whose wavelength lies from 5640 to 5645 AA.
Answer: -1.32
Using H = 1.41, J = 0.1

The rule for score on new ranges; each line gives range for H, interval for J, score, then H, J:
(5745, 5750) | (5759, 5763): -0.12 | 0.36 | 0.2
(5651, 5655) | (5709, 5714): -0.61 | 1.05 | 0.4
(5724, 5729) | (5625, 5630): 0.53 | 0.58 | 1.1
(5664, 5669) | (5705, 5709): -0.22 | 1.35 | 1.1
